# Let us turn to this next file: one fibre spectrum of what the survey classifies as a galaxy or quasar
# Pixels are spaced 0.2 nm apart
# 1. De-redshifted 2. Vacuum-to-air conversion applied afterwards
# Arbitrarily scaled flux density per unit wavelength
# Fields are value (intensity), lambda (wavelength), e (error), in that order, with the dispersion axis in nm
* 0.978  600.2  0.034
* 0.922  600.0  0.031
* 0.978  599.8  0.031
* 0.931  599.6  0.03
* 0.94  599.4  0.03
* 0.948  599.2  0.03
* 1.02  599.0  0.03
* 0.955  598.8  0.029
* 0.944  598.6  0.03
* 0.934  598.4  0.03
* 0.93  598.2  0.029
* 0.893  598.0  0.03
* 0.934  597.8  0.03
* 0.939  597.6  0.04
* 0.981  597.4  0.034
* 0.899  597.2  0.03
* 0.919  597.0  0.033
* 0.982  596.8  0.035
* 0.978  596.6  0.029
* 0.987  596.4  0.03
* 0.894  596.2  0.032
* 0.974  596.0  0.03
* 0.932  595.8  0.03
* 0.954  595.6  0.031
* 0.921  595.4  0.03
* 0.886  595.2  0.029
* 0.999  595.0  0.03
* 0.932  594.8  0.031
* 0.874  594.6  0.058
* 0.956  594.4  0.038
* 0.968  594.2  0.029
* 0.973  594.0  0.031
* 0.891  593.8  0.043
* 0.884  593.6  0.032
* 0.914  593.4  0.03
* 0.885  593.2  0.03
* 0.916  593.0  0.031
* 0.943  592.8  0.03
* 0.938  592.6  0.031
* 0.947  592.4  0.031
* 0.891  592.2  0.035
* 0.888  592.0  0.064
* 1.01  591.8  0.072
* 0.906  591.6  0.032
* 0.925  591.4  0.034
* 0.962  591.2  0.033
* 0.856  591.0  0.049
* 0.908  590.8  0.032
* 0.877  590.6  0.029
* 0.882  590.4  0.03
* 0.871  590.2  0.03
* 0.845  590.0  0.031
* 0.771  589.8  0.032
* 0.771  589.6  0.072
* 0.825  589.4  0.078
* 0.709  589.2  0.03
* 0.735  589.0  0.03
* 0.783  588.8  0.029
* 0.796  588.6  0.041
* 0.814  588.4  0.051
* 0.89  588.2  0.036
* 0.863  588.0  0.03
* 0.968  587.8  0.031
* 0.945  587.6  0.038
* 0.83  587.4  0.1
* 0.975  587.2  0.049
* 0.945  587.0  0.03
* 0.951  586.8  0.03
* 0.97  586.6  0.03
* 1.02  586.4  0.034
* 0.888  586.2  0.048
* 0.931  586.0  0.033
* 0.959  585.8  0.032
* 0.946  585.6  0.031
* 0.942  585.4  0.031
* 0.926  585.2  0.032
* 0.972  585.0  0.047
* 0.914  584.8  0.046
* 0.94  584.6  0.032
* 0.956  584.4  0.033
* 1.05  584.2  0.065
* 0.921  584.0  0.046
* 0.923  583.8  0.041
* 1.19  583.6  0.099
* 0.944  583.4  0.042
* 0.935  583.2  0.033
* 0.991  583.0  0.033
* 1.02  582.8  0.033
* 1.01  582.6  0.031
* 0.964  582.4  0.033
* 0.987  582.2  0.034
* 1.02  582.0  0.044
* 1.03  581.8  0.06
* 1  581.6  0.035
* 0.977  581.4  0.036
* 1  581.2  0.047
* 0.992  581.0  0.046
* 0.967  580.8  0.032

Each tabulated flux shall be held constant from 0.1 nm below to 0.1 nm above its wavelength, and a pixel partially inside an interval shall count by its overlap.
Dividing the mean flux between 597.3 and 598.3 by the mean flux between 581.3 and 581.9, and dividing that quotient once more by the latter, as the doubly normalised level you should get 0.93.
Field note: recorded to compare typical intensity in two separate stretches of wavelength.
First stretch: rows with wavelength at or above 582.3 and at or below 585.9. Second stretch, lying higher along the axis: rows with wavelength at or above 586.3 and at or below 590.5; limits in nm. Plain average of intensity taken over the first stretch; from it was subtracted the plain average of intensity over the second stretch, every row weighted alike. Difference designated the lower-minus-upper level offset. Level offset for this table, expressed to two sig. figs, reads 0.11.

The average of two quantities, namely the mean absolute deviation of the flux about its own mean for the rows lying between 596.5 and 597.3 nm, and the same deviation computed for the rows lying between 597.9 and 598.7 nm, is 0.0258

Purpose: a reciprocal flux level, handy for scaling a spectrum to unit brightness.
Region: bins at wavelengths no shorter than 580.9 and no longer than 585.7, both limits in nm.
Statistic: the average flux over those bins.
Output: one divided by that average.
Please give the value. 1.02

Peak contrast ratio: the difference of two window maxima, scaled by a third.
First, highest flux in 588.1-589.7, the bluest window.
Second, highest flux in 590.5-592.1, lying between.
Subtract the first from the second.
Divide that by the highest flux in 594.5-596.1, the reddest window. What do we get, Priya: 0.12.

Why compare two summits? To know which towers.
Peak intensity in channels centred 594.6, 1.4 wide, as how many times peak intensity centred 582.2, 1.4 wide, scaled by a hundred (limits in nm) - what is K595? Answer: 97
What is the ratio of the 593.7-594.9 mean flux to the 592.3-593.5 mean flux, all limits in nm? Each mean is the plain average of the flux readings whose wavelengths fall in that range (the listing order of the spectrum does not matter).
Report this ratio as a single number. 1.009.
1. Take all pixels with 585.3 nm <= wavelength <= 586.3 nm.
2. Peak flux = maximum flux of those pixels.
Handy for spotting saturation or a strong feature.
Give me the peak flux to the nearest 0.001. 0.959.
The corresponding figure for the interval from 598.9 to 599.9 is 1.020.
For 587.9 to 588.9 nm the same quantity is 0.890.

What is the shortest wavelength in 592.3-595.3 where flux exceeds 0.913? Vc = 592.4 nm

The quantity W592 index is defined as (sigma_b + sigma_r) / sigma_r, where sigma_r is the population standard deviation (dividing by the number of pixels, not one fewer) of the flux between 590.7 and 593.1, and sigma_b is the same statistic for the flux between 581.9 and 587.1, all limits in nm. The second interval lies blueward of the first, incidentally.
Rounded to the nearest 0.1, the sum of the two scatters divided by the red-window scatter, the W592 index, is 2.5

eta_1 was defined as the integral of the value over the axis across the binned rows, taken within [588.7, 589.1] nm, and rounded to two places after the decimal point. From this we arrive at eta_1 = 0.30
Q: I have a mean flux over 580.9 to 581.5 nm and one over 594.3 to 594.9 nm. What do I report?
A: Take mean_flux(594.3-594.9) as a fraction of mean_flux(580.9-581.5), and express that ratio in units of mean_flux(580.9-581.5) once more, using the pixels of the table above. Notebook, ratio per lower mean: 0.94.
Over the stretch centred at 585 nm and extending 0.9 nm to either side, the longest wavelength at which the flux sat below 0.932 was 585.2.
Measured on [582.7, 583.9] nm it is 583.8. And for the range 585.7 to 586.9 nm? 586.2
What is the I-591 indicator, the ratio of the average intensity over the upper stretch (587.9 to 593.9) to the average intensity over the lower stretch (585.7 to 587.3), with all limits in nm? 0.91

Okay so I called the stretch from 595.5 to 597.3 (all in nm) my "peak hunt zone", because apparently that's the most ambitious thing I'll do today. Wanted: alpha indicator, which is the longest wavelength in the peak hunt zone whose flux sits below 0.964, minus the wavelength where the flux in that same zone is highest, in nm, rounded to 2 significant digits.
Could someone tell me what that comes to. 0.80 nm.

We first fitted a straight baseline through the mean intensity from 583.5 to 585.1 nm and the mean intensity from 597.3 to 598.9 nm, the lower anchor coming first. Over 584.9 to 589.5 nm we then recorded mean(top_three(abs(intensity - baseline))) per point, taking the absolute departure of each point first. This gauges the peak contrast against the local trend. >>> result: 0.23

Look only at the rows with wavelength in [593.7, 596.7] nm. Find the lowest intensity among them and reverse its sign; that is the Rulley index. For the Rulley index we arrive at -0.874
